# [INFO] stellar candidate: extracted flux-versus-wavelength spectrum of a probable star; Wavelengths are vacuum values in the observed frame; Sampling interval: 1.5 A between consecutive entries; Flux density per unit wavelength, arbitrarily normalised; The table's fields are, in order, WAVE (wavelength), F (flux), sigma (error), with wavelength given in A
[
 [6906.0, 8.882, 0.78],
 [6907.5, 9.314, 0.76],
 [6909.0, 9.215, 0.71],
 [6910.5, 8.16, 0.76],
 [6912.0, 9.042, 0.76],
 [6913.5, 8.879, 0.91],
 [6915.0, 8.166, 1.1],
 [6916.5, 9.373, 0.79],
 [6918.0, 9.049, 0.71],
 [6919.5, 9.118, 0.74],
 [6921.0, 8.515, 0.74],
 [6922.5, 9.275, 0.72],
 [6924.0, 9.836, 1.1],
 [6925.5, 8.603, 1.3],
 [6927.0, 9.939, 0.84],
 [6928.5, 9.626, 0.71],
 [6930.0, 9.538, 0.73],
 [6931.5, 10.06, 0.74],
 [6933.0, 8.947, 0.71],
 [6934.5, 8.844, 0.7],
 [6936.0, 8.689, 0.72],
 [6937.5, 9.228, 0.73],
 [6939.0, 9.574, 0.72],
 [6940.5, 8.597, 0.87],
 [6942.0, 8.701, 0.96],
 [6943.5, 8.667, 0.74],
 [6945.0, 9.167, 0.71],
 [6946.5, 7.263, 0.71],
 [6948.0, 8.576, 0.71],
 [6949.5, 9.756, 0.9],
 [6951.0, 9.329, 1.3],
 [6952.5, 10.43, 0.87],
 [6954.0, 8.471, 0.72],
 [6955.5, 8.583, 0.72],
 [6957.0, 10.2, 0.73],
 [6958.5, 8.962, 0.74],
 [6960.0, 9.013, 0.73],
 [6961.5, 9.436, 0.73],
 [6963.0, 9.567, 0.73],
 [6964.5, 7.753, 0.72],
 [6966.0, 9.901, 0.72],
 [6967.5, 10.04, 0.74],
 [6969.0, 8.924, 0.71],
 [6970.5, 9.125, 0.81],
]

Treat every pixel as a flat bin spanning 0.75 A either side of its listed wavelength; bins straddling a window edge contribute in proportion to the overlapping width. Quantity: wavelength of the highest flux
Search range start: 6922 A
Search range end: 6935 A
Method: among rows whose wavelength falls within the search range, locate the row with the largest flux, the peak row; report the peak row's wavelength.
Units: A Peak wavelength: 6931.5 A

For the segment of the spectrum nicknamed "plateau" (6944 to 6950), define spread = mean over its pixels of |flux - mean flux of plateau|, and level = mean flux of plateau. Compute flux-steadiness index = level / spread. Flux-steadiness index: 11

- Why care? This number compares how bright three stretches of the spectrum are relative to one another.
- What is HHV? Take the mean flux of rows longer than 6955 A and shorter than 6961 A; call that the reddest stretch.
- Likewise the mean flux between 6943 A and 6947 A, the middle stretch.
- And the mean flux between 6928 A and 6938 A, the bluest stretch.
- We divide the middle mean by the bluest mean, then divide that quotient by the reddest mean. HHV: 0.098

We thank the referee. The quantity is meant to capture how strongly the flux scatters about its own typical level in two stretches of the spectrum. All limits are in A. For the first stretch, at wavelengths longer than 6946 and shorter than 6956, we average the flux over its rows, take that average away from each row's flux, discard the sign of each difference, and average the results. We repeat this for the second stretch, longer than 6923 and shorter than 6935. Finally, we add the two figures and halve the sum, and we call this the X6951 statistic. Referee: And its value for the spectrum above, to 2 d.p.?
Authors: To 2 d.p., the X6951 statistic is 0.63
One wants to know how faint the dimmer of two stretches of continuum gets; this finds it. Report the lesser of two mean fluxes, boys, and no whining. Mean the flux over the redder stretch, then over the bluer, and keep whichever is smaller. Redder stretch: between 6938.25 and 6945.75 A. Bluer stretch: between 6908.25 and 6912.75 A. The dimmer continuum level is 8.8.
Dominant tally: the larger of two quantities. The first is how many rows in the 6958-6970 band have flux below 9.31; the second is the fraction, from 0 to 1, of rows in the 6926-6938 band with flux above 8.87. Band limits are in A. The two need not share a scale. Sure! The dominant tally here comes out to 4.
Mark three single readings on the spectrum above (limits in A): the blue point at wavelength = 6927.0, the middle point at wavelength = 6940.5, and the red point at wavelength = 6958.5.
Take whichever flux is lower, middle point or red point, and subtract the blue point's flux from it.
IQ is -1.3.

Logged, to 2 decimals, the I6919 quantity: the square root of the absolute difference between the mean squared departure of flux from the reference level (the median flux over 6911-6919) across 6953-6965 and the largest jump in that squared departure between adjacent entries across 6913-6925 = 0.49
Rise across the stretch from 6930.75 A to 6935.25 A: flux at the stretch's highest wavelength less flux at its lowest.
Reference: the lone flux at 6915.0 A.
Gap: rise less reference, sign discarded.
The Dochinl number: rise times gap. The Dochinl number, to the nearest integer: -11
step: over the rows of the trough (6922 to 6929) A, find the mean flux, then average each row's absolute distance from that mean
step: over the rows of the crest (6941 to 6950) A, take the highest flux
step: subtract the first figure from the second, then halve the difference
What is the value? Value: 4.67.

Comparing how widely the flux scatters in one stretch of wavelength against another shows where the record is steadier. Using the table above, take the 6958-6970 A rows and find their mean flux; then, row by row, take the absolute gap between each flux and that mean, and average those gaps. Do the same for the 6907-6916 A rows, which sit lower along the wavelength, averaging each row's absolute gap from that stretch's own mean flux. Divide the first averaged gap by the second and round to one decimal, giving 1.3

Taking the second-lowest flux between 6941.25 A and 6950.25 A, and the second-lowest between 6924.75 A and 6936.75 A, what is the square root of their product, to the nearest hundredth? 8.63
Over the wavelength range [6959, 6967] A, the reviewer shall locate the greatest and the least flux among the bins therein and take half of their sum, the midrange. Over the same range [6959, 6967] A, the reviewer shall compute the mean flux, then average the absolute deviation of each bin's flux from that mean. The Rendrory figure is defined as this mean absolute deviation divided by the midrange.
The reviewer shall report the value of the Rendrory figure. 0.0681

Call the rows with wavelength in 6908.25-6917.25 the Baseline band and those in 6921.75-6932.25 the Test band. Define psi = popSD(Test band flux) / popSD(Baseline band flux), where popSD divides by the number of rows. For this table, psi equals 1.0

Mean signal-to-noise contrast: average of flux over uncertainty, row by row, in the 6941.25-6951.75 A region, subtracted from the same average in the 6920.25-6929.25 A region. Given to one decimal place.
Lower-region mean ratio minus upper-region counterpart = 0.3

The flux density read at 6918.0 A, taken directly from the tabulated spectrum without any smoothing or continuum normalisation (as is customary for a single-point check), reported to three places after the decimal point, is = 9.049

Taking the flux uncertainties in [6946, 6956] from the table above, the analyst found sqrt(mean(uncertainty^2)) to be 0.87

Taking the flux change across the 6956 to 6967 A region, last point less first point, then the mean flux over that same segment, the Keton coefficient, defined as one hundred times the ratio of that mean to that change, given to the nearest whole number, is -3098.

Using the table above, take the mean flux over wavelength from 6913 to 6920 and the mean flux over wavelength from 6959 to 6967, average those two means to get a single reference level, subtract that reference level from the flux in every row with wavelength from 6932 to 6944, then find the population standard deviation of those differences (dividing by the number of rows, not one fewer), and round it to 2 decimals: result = 0.32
